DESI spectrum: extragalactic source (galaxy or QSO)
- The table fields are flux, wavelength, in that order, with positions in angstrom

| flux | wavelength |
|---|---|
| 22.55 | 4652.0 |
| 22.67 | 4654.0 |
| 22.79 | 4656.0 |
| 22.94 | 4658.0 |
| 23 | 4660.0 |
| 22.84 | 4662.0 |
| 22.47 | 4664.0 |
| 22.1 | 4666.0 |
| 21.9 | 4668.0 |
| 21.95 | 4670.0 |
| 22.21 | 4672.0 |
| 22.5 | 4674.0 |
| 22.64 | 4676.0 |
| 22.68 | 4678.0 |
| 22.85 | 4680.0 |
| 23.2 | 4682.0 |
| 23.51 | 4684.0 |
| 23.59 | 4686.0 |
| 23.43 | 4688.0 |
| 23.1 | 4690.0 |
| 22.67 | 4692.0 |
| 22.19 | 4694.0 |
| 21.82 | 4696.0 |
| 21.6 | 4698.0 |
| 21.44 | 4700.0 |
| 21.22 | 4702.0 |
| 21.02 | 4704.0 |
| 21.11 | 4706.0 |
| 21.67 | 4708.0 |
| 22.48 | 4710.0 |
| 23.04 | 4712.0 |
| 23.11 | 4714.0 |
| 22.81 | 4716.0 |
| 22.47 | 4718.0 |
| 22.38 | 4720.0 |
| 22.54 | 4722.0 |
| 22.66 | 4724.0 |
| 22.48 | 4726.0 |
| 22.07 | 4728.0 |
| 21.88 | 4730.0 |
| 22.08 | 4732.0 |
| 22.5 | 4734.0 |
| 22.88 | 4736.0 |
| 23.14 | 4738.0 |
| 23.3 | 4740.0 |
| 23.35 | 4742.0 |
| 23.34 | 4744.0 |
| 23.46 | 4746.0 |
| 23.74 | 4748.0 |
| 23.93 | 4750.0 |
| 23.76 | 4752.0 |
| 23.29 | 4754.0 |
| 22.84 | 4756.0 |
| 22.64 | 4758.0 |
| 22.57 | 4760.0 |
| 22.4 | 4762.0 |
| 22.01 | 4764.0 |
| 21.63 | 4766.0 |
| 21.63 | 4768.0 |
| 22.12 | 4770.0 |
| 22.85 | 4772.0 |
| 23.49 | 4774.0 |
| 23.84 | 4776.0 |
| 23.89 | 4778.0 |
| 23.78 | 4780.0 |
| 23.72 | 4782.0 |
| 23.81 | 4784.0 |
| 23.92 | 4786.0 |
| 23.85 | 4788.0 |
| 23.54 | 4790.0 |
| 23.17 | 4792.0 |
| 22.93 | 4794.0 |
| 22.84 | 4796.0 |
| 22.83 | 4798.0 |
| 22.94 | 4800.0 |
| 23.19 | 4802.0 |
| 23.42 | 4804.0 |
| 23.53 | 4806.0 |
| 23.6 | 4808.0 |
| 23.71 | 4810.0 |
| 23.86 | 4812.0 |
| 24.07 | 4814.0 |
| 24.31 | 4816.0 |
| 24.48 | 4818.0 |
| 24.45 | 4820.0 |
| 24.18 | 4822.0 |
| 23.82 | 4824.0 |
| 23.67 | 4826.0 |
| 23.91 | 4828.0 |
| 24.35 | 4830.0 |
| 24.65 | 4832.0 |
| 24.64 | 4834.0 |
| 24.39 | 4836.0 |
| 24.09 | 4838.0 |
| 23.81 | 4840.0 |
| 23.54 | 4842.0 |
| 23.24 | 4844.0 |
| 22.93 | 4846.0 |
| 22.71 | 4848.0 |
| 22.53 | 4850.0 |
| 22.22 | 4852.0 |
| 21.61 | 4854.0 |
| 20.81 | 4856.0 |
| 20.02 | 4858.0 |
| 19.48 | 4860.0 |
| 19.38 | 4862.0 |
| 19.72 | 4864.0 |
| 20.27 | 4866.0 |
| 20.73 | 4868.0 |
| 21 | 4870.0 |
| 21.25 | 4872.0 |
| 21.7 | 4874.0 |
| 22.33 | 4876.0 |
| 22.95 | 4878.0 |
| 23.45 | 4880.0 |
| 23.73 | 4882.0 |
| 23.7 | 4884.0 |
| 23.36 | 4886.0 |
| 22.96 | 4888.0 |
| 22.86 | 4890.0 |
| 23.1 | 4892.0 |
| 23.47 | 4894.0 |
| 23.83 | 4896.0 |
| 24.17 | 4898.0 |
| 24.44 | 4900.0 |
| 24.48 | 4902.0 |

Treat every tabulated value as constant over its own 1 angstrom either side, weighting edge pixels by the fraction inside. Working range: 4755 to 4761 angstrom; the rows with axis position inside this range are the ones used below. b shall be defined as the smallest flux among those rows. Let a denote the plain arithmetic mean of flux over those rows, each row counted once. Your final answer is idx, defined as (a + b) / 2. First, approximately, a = 22.7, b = 22.57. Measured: 22.6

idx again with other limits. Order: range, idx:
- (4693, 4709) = 21.3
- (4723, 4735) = 22.1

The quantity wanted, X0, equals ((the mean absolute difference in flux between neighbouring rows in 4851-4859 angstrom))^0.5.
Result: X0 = 0.86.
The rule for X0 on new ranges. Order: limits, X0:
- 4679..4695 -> 0.55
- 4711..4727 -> 0.42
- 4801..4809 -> 0.37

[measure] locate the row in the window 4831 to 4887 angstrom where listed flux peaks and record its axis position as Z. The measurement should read 4832.0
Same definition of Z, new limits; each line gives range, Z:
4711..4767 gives 4750.0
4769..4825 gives 4818.0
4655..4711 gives 4686.0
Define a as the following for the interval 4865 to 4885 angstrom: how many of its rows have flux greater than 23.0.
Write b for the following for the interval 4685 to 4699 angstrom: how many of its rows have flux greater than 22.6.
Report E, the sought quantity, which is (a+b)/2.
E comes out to 3.5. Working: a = 3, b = 4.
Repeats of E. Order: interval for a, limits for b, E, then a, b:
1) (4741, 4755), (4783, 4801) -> 8.0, 7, 9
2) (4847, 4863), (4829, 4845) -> 4.0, 0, 8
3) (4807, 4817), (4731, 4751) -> 6.5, 5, 8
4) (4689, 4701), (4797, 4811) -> 4.0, 1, 7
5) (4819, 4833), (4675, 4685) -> 6.0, 7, 5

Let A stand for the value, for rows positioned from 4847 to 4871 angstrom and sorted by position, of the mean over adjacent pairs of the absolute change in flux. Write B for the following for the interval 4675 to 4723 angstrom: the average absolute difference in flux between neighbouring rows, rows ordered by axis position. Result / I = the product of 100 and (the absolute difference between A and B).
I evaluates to 17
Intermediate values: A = 0.45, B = 0.28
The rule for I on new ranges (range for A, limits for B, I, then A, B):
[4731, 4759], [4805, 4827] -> 7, 0.24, 0.18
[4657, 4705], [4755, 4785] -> 3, 0.24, 0.27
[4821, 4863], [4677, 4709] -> 6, 0.34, 0.28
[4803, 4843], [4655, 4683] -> 1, 0.21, 0.20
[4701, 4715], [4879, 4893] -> 15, 0.38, 0.23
